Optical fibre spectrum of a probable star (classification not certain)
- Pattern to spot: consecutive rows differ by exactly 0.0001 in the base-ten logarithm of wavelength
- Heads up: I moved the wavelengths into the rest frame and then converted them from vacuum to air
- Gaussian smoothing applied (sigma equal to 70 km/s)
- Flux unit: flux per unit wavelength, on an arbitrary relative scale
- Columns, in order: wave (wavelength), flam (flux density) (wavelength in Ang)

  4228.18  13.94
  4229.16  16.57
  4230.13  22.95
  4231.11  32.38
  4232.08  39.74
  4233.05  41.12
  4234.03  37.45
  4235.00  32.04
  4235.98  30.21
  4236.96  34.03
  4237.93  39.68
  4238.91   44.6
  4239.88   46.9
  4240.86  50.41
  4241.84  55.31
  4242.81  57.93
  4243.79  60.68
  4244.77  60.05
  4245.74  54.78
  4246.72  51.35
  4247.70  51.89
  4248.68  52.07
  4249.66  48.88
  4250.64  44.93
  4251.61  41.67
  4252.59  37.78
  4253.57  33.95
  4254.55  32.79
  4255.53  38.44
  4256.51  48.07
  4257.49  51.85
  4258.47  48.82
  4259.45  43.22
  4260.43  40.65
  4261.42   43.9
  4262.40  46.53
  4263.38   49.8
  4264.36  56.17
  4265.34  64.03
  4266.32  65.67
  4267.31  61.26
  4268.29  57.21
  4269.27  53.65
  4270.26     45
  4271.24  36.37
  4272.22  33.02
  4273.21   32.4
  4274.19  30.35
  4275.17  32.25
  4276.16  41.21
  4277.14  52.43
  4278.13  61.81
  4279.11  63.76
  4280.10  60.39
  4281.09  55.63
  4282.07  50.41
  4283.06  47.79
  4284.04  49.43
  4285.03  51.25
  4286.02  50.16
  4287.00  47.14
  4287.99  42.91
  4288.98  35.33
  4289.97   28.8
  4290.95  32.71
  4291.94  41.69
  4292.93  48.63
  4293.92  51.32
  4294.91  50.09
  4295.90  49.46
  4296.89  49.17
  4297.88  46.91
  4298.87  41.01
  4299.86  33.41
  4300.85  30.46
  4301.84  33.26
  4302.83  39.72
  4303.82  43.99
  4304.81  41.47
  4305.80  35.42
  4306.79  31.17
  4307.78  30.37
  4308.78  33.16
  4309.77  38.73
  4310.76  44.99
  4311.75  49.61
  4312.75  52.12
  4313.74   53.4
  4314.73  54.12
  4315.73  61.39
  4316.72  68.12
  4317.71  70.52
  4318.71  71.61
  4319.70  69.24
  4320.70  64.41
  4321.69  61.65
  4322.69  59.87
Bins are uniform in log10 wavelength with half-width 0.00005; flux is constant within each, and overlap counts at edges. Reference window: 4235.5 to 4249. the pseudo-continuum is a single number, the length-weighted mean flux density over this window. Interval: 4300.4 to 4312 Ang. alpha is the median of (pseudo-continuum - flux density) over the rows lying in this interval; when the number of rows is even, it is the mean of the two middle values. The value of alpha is 12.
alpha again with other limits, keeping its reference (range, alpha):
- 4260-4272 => -2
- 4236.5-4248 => -2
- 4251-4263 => 7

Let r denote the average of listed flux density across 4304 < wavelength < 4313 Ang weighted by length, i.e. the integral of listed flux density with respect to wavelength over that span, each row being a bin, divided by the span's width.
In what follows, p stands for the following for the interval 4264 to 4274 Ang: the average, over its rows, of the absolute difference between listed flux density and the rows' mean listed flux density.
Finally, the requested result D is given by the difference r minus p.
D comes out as 28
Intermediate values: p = 11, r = 39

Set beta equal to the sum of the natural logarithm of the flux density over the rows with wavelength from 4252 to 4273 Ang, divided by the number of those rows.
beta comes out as 3.83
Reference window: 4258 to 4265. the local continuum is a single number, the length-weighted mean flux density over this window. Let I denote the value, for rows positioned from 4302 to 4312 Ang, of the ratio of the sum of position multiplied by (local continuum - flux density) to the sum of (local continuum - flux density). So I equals 4306.9 Ang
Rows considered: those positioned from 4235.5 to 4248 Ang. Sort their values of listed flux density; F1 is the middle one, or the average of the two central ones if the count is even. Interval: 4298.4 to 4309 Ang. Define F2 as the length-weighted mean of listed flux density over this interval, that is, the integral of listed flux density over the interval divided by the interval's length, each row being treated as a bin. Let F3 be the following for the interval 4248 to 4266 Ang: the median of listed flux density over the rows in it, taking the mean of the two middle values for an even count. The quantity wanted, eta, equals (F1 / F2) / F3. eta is 0.031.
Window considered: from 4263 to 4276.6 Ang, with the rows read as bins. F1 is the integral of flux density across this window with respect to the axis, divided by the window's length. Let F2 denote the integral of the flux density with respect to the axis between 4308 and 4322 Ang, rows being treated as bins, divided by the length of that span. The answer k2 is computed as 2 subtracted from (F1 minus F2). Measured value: -11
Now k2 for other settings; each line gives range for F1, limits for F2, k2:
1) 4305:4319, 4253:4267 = 0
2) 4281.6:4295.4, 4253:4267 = -5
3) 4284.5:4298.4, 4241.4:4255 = -6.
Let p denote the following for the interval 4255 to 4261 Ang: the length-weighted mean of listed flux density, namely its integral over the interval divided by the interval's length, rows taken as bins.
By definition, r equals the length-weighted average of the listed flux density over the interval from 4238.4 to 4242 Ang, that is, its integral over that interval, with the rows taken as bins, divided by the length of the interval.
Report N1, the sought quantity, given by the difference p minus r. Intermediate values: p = 45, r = 48.6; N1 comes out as -4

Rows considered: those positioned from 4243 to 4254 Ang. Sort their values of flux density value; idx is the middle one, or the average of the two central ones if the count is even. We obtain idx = 51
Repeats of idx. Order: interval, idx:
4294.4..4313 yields 41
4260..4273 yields 50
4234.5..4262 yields 46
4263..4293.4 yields 49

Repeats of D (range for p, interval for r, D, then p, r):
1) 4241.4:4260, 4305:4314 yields 34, 7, 41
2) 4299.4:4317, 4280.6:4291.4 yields 36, 9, 45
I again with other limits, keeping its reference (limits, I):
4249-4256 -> 4253.8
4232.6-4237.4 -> 4235.3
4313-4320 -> 4317.5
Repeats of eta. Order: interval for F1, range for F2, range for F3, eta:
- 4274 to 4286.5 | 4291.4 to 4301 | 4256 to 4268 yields 0.023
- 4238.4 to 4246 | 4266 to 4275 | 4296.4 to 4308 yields 0.032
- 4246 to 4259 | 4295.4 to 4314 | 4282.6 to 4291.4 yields 0.025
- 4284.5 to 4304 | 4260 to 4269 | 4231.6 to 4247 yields 0.018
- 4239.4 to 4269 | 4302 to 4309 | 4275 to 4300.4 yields 0.028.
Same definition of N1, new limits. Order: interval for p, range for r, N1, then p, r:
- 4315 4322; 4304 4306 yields 27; 66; 39.8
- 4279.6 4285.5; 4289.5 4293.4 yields 14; 52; 38.0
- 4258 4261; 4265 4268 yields -19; 44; 63.1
